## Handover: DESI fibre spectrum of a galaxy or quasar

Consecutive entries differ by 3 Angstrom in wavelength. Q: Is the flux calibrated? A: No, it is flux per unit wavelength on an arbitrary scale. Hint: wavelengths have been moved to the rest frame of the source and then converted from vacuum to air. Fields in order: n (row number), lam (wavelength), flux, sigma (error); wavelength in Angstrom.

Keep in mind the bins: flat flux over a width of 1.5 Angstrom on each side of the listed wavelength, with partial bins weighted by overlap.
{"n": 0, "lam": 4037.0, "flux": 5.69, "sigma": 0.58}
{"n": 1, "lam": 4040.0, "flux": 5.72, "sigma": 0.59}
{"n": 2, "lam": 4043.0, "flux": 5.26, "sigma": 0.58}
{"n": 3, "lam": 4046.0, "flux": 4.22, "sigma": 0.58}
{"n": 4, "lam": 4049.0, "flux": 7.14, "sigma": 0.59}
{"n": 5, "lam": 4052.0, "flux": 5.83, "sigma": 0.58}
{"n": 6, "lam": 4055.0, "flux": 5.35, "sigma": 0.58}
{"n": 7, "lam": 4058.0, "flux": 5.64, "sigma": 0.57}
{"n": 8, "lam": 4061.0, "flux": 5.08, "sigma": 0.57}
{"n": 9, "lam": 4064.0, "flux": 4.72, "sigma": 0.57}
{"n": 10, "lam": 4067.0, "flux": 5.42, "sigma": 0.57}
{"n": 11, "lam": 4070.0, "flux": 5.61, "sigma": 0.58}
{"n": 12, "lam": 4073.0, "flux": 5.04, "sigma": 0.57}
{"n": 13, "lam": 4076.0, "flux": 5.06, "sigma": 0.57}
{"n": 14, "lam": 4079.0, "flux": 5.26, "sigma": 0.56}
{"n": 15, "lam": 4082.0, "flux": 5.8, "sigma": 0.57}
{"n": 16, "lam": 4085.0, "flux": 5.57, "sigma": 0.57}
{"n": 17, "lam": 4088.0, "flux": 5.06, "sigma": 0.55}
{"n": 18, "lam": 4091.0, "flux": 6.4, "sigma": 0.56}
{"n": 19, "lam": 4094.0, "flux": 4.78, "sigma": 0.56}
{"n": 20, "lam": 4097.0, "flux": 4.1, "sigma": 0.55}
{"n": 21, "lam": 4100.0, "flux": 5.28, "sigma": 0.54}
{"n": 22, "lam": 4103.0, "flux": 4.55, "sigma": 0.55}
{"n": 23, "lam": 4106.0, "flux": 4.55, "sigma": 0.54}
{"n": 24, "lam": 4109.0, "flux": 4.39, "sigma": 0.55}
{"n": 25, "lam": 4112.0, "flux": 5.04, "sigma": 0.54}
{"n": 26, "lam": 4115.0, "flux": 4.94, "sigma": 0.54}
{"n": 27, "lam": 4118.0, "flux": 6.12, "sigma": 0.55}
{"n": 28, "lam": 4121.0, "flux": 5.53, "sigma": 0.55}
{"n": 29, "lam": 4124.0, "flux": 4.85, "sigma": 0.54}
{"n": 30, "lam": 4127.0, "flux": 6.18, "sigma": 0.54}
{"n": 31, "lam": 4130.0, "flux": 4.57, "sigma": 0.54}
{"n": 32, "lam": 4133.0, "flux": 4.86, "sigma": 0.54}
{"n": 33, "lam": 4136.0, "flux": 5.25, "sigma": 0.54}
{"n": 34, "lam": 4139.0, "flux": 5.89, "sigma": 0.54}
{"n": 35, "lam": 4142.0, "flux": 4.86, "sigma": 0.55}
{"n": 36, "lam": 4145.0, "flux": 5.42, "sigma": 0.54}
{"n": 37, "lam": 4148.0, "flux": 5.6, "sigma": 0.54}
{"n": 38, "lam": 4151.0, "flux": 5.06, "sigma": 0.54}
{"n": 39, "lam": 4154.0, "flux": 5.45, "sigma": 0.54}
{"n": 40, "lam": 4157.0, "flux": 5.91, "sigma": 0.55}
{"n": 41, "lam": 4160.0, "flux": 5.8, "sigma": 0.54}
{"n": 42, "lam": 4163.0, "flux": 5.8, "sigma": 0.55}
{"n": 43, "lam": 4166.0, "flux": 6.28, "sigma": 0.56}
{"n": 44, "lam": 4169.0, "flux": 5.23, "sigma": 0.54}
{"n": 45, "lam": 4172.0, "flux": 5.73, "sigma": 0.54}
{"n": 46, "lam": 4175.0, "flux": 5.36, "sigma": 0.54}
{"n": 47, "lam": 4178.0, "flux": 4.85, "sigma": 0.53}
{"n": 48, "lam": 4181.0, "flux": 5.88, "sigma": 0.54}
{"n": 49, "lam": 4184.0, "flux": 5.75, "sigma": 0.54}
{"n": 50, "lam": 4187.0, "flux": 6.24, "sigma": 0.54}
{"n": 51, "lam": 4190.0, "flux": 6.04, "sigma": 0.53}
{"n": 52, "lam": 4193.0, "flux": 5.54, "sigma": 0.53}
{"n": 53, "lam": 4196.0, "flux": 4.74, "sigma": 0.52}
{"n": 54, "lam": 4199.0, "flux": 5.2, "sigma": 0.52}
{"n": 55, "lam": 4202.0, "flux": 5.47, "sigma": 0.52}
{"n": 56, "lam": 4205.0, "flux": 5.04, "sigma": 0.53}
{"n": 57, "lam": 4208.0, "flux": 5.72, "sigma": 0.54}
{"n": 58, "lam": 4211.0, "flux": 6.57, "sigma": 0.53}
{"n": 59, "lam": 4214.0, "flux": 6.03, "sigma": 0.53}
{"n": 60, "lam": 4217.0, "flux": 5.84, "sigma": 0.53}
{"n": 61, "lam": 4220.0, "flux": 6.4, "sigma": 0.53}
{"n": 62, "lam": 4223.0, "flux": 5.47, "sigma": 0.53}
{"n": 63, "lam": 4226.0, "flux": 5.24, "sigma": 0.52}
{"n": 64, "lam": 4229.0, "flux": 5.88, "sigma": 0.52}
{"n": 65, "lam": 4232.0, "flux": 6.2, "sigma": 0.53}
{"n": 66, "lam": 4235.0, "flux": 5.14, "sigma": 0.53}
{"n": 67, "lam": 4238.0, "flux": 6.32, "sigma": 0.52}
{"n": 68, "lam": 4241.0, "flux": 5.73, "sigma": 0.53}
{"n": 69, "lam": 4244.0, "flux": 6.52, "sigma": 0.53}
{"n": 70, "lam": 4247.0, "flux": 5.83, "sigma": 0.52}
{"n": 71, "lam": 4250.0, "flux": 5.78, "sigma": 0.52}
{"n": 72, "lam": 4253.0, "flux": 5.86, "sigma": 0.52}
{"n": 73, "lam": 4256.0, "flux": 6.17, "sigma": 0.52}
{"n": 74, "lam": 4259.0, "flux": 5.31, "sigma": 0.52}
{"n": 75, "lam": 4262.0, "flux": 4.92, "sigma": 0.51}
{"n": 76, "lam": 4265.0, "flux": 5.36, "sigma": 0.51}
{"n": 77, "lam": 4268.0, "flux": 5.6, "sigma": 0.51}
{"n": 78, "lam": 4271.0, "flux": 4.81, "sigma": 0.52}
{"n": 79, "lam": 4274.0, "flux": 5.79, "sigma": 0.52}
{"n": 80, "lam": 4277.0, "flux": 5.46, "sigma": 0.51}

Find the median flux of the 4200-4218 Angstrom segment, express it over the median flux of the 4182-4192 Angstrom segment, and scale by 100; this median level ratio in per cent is 96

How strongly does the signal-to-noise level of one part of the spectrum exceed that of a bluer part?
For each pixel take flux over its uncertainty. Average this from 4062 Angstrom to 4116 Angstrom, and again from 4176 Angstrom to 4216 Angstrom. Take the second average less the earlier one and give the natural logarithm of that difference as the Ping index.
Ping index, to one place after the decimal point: 0.4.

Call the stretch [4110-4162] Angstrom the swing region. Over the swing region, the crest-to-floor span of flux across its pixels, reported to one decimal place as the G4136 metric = 1.6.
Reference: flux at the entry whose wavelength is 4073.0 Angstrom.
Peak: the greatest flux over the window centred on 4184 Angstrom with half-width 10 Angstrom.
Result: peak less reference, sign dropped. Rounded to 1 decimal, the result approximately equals 1.2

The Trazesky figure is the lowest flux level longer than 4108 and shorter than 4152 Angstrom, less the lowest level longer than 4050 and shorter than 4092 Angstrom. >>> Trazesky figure -0.33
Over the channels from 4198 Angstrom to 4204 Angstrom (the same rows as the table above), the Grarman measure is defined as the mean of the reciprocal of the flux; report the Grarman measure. 0.188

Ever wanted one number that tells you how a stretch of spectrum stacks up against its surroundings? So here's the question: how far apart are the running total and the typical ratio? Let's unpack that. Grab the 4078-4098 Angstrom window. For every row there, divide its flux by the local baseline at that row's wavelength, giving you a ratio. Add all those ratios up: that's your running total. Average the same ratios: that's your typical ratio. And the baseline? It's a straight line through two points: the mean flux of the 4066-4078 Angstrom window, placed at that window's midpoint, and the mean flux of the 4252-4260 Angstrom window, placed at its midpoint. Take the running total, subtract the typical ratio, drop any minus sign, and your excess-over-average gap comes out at 5.95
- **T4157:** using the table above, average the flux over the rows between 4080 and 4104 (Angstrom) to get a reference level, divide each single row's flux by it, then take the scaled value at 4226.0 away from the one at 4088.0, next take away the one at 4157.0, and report -1.17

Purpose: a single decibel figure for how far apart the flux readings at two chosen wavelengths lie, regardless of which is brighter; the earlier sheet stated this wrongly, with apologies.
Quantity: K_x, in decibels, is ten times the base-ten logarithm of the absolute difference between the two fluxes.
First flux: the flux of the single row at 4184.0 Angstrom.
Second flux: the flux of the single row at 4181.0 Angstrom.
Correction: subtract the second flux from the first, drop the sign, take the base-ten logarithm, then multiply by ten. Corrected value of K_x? -9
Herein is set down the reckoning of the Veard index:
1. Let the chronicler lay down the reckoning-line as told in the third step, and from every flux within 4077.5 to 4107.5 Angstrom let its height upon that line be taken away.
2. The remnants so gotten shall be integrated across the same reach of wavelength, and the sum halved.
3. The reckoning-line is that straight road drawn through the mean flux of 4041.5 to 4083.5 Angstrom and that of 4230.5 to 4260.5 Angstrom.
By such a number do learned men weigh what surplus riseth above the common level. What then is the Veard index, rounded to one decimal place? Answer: -5.0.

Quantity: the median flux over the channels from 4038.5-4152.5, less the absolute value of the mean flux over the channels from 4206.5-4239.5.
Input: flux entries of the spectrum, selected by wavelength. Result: -0.64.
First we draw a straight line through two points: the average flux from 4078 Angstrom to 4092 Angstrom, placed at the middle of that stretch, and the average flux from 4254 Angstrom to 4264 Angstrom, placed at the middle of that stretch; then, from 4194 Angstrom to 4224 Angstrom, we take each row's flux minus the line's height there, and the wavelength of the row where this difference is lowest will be 4196.0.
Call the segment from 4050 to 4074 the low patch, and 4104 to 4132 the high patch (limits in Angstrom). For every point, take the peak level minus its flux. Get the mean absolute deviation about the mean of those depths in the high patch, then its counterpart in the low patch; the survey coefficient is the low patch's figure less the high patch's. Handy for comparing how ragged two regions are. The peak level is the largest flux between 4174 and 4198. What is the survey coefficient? -0.250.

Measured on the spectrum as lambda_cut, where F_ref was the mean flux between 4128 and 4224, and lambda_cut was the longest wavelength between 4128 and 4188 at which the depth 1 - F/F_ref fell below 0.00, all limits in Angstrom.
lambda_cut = 4187.0 Angstrom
